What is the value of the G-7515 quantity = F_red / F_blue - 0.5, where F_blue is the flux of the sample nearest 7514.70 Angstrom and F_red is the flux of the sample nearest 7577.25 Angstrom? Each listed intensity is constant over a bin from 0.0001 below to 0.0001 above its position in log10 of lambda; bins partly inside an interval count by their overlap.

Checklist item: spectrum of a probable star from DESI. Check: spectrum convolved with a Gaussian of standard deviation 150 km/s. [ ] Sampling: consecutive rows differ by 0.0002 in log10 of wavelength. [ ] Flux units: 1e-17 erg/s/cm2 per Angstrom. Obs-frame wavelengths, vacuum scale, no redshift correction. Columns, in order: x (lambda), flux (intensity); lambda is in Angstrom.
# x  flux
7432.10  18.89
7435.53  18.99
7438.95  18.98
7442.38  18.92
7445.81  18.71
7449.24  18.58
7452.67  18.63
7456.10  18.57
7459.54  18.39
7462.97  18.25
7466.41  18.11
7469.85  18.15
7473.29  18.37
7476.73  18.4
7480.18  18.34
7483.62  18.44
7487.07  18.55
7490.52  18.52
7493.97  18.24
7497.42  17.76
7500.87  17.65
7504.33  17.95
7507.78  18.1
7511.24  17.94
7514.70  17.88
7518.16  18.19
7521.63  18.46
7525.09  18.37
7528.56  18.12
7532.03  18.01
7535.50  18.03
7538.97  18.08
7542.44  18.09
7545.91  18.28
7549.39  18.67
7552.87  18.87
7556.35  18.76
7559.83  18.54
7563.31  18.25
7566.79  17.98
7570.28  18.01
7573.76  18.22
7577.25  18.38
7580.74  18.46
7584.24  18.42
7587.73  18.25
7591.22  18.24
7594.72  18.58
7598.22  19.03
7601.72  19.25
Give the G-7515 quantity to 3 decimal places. 0.528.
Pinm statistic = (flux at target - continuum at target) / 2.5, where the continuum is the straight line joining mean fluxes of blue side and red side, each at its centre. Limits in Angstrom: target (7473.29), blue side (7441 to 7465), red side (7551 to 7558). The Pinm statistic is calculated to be -0.10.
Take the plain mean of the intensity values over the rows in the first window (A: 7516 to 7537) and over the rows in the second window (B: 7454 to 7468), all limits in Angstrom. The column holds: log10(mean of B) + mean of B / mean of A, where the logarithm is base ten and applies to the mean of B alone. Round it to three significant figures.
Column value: 2.27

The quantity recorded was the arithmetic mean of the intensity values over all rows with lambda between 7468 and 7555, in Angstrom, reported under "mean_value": 18.2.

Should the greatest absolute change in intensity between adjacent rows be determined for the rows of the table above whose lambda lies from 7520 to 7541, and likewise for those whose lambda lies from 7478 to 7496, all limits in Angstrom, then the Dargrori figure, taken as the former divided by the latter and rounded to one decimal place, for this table 0.9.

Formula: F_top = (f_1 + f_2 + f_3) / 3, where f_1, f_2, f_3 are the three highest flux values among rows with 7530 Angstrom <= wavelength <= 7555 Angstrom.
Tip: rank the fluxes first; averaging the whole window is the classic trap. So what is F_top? 18.6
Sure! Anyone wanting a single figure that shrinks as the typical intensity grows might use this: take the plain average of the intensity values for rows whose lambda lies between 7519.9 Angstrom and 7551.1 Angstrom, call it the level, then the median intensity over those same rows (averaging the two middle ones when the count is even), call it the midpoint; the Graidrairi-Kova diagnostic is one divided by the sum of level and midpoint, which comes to 0.0275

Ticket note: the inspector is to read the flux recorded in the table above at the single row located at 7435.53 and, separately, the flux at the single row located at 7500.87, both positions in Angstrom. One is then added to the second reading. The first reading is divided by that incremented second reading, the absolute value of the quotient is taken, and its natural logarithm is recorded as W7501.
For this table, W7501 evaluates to 0.02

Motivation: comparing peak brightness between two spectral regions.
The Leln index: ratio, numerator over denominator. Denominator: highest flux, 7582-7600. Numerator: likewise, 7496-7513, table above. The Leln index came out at 0.95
